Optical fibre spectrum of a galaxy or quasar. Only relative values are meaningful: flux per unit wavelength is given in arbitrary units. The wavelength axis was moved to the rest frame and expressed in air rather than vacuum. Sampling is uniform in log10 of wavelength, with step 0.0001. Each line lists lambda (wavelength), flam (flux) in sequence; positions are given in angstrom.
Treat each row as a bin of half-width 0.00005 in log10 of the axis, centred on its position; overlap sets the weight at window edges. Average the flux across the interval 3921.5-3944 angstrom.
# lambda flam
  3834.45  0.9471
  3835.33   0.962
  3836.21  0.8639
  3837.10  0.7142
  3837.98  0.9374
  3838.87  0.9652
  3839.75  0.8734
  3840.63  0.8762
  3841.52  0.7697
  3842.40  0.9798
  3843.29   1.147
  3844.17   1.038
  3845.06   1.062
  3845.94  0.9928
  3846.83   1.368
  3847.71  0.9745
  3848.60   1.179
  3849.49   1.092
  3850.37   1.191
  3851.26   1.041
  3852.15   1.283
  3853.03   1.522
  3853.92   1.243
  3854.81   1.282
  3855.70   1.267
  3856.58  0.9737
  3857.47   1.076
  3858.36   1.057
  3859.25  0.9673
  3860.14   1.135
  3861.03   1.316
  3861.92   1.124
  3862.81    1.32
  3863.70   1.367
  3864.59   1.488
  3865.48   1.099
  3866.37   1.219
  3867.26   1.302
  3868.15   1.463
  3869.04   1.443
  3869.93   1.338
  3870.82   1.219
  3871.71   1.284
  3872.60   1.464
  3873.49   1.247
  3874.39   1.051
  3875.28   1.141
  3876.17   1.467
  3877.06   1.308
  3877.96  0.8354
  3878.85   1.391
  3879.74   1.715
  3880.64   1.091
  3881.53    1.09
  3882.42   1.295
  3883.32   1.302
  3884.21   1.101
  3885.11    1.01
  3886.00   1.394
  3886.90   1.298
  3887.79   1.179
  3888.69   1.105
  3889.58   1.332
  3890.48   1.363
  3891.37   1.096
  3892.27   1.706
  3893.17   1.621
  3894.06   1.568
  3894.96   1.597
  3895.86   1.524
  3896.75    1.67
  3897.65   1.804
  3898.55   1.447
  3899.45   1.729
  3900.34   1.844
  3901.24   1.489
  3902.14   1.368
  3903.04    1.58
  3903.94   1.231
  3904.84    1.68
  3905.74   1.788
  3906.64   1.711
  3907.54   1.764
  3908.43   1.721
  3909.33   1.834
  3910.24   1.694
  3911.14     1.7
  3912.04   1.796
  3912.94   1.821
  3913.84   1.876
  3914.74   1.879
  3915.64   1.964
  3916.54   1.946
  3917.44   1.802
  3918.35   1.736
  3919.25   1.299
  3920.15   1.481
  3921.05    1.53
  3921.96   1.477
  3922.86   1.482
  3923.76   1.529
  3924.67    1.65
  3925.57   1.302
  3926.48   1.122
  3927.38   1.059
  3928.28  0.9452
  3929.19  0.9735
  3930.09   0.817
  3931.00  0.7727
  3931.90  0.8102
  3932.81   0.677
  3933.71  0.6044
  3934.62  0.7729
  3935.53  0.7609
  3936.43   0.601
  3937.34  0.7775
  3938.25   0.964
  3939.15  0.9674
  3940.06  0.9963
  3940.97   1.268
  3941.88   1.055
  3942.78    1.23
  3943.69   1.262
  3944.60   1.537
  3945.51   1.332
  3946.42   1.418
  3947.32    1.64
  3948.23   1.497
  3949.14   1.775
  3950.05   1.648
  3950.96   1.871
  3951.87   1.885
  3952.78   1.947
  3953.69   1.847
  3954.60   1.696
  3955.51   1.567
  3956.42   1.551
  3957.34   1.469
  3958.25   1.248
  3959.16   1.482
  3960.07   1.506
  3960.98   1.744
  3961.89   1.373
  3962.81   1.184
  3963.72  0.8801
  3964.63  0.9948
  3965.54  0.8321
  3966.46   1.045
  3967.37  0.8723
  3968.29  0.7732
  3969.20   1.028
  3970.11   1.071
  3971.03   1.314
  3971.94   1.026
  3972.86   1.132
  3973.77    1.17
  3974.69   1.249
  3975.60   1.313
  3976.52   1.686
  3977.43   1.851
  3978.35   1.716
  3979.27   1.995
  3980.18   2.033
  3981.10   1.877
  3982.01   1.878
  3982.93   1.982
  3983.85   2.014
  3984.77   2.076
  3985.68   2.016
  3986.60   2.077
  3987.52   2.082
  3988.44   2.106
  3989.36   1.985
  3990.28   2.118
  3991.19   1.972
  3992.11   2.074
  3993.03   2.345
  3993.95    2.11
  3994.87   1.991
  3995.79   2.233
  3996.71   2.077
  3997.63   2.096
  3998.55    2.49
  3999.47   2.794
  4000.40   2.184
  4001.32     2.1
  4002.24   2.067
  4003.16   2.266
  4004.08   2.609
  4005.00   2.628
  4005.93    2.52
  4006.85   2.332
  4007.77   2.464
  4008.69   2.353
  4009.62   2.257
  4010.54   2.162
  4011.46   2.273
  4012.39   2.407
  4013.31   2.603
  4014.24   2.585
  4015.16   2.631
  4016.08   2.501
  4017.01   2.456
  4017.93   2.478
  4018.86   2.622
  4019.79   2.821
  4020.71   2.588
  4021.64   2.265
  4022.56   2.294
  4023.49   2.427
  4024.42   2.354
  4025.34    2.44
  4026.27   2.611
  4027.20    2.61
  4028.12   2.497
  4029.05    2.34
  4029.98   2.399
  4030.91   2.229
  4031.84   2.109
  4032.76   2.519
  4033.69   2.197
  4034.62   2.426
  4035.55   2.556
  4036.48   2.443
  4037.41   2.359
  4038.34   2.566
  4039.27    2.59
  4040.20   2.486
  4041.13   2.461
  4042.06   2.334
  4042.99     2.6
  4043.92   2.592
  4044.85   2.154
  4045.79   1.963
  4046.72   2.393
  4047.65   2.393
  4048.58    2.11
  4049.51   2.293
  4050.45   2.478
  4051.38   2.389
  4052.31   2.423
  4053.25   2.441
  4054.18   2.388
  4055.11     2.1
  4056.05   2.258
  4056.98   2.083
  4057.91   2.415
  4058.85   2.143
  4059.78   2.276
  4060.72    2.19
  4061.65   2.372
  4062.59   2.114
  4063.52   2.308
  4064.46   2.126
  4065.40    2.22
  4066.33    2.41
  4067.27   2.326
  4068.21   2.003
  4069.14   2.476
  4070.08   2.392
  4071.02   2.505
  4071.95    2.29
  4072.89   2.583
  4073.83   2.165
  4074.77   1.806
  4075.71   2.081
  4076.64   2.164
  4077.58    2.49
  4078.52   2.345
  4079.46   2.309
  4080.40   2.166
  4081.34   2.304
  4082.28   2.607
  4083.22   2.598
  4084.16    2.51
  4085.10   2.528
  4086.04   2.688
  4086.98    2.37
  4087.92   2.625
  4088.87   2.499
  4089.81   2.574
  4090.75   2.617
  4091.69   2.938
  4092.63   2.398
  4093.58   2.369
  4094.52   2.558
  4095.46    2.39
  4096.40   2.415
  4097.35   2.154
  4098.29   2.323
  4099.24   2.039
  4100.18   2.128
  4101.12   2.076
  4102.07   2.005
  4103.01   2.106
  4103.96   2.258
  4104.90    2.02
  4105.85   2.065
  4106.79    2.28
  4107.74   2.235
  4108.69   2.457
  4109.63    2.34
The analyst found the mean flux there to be 1.0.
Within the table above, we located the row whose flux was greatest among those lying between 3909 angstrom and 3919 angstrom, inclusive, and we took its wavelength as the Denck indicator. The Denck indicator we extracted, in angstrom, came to 3915.64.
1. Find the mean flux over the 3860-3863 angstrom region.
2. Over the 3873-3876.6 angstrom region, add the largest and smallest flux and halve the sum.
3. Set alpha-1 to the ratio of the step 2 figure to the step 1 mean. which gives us 1.0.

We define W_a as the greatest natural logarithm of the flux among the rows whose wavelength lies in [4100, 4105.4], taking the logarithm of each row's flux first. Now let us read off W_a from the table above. 0.81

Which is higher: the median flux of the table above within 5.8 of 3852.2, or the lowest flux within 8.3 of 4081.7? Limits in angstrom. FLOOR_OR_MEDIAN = 1.8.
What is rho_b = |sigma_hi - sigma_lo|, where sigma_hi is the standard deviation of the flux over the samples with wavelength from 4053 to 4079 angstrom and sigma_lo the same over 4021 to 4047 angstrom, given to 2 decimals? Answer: 0.01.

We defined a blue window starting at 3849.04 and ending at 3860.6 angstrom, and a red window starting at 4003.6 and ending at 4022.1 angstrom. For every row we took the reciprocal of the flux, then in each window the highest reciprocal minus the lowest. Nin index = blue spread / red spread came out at 3.5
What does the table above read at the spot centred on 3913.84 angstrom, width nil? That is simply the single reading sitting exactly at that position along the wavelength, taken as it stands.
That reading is 1.876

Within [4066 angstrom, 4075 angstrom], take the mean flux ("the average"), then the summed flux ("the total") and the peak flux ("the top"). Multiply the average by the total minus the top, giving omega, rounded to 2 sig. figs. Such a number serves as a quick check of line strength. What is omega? 47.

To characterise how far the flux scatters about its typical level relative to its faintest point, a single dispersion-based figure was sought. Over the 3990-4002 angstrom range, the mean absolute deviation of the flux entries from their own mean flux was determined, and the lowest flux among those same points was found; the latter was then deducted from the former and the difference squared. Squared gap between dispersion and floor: 3.3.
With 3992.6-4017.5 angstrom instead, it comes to 3.3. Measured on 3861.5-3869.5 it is 1.0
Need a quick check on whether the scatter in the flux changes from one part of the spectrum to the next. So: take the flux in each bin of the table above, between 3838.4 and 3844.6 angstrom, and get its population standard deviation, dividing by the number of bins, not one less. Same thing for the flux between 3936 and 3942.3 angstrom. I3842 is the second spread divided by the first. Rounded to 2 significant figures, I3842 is 1.7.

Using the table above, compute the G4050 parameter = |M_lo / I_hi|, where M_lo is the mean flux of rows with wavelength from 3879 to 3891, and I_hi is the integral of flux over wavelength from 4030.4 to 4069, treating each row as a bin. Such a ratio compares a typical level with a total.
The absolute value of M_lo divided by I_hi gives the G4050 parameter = 0.014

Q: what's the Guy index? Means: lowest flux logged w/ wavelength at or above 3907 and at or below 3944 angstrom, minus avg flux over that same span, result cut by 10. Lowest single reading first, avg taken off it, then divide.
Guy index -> -0.071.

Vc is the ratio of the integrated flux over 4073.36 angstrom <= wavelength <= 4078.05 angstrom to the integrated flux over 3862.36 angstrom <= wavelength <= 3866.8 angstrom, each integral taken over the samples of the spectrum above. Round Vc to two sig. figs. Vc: 1.7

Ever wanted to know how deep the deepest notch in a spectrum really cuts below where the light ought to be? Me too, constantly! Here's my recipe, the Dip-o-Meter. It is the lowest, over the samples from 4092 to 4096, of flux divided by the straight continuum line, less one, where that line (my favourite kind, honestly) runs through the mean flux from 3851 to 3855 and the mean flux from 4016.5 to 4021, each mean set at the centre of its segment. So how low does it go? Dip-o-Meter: -0.26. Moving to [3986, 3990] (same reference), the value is -0.16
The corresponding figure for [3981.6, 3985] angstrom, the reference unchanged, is -0.18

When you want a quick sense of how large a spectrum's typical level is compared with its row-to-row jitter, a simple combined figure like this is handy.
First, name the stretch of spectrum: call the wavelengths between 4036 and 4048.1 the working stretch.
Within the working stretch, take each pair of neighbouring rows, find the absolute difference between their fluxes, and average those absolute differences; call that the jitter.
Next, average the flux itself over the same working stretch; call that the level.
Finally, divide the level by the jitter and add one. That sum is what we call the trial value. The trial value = 16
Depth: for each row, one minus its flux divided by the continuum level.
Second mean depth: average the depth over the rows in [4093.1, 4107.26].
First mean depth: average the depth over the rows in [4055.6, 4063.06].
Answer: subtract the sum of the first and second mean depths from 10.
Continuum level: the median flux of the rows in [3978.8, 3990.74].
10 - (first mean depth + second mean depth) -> 10.2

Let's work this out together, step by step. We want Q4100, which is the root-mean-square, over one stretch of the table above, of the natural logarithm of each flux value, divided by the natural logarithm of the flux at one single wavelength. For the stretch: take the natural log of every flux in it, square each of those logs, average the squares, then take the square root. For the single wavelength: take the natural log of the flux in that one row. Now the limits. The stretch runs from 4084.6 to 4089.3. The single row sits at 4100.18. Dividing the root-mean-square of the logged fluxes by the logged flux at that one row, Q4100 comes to 1.24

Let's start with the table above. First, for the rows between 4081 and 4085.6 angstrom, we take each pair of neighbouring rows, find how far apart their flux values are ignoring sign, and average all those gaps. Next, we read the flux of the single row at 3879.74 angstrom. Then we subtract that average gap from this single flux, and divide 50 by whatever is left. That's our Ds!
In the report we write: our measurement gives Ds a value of 31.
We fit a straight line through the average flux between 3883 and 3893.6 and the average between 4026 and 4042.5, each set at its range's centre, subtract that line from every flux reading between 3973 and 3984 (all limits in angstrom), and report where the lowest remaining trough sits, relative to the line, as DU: 3973.77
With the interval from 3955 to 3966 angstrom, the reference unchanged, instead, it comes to 3965.54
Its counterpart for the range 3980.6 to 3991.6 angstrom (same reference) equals 3982.01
